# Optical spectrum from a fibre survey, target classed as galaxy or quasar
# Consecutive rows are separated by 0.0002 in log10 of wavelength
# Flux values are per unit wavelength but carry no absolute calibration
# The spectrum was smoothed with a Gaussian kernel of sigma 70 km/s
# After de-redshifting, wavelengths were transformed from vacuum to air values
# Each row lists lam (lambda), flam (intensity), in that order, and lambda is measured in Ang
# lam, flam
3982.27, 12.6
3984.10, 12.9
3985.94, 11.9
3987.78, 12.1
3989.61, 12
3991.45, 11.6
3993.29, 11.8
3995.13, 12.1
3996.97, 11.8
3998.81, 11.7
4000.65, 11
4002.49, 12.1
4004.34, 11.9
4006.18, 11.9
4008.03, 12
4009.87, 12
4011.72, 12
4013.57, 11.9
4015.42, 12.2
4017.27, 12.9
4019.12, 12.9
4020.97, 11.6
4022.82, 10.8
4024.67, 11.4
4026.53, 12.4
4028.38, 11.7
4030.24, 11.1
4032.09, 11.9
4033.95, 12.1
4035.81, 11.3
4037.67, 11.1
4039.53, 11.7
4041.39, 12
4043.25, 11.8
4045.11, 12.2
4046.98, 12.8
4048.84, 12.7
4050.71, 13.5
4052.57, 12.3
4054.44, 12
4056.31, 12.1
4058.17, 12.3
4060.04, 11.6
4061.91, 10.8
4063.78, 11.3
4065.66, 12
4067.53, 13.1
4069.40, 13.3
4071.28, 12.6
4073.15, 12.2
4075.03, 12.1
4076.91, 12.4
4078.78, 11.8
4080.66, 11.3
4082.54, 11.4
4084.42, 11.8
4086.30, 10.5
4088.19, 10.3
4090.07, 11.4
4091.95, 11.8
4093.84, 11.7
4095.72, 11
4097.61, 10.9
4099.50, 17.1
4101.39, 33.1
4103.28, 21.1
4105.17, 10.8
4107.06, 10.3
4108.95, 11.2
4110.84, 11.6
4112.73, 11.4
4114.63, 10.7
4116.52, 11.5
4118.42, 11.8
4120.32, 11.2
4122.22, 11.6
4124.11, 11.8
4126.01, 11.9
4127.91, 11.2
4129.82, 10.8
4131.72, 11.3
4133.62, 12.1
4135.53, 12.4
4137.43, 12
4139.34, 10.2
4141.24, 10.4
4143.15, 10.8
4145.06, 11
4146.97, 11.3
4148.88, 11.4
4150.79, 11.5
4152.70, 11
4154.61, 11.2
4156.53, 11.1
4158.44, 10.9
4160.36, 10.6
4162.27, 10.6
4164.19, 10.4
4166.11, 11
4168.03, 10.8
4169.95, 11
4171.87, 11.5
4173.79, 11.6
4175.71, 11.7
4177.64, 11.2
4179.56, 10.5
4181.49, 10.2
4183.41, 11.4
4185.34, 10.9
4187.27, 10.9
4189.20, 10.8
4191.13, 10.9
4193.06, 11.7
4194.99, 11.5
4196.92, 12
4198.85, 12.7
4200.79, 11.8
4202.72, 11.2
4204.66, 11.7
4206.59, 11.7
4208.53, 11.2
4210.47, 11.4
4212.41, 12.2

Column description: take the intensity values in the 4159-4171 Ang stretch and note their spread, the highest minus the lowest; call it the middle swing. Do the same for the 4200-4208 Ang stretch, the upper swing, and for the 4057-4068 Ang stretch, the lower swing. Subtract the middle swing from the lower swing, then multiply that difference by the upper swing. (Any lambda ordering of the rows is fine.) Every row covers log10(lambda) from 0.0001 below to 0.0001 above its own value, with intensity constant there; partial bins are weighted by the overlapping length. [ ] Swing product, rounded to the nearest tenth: 1.0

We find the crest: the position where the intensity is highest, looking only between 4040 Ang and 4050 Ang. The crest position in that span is 4046.98 Ang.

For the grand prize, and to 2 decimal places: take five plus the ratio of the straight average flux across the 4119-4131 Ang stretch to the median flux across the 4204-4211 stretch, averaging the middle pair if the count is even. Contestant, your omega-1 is 5.99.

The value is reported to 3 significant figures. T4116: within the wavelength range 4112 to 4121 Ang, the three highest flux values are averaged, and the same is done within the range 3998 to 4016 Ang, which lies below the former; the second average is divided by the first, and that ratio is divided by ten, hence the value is 0.105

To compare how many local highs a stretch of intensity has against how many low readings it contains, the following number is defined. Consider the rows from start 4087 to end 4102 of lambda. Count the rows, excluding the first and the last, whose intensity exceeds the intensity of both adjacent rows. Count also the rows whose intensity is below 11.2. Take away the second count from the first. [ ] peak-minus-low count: -2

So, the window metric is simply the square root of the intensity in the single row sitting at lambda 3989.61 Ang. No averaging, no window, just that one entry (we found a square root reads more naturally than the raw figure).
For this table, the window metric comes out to 3.46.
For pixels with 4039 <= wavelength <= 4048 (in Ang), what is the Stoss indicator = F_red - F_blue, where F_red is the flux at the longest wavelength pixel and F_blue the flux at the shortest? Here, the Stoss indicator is 1.1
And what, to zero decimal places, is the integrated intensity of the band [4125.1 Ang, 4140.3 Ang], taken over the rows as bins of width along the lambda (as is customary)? 175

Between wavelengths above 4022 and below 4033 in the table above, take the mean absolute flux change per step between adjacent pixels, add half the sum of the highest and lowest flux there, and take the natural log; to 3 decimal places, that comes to 2.513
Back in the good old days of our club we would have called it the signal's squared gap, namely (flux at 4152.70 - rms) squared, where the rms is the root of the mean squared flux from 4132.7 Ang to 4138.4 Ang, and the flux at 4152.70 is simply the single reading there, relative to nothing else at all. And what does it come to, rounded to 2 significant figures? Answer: 1.4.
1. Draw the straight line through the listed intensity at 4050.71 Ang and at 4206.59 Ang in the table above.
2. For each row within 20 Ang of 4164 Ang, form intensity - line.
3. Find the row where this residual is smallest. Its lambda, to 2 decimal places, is 4181.49 Ang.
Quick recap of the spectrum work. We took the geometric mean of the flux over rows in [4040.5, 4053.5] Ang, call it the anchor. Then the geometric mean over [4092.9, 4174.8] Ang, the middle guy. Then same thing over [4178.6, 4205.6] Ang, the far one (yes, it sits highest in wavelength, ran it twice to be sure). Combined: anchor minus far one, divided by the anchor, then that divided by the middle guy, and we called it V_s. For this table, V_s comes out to 0.0080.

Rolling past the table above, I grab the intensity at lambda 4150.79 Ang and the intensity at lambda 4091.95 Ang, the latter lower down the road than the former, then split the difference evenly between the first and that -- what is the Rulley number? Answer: 11.65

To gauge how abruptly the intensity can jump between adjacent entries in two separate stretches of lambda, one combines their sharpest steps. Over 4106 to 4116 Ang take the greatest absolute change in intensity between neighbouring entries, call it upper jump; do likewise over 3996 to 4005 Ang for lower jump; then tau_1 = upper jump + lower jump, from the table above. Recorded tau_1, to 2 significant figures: 2.0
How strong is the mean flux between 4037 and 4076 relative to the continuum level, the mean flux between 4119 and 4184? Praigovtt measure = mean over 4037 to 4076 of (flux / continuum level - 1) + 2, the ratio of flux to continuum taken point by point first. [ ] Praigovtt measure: 2.09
